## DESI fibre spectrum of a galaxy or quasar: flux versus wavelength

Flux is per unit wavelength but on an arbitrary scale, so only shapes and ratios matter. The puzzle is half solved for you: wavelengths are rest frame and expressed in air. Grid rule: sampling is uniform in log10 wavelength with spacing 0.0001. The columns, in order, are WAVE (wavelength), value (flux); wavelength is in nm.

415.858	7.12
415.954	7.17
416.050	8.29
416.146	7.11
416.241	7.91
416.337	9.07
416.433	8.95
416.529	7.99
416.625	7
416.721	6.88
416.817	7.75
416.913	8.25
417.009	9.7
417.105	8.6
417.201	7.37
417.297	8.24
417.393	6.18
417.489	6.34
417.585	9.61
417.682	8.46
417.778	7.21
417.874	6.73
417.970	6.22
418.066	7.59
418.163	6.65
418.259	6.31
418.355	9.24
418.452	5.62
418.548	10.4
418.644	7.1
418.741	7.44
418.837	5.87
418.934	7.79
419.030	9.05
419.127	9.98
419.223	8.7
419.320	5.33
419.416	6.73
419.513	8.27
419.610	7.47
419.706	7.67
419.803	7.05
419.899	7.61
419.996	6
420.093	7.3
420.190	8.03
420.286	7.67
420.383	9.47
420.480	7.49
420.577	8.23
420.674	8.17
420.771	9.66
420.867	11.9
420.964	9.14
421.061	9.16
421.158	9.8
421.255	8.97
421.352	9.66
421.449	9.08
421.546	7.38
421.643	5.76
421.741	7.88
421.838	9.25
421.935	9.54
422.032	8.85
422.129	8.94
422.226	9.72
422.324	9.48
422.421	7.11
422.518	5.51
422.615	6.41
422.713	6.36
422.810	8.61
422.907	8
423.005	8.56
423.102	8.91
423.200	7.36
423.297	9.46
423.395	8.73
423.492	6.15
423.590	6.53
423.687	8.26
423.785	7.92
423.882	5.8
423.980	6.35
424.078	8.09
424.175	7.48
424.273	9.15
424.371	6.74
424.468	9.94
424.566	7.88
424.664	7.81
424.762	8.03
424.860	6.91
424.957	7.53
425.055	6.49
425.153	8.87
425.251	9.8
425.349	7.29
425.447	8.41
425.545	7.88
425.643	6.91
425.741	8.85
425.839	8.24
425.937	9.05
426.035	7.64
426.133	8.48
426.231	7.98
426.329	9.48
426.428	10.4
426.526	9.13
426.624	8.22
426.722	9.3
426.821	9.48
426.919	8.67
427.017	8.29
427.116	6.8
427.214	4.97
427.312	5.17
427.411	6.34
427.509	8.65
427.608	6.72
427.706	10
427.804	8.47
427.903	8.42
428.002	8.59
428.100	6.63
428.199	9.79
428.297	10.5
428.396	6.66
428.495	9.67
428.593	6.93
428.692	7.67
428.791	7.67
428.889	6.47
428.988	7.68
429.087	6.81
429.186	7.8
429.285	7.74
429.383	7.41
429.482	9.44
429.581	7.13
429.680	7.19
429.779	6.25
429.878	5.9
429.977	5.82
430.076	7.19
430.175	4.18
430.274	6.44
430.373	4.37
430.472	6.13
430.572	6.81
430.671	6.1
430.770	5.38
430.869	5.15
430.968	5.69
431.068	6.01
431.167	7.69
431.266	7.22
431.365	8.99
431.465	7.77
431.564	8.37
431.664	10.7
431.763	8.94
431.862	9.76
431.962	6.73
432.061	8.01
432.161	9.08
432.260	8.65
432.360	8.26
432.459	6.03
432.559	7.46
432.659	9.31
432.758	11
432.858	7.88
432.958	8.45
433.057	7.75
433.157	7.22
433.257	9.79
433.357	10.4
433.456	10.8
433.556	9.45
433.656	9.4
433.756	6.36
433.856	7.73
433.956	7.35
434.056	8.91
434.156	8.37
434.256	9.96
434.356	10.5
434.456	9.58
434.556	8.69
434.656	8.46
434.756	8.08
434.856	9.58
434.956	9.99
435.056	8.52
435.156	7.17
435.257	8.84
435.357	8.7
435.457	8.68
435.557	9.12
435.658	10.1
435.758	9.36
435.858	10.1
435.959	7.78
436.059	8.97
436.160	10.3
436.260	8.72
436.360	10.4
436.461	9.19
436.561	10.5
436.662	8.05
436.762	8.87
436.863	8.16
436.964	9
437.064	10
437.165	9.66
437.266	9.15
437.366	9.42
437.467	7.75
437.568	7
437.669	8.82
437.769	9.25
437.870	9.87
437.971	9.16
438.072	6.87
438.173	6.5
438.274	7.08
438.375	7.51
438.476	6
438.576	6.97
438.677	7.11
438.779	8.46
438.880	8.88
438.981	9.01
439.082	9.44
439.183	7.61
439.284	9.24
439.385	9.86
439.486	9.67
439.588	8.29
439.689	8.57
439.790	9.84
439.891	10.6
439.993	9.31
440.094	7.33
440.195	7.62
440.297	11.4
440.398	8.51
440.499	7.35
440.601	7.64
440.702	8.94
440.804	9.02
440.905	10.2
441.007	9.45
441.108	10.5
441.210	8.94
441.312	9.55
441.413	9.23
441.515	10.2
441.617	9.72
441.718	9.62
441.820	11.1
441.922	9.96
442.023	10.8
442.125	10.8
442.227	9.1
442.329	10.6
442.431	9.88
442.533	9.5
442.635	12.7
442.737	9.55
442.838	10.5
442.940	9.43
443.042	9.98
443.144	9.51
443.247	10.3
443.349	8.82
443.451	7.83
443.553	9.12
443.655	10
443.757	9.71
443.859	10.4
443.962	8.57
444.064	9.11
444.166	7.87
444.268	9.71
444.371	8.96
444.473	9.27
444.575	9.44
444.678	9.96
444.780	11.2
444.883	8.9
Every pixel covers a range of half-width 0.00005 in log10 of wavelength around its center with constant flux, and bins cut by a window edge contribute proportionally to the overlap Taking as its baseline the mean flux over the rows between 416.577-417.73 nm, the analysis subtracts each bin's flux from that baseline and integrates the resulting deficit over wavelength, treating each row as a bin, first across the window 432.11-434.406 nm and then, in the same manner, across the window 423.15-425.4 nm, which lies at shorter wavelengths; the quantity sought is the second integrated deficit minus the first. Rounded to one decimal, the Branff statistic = 2.1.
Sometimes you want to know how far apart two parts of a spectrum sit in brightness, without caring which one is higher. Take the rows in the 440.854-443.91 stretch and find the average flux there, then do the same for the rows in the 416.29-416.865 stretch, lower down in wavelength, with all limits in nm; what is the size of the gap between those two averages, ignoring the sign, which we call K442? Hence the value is 2.0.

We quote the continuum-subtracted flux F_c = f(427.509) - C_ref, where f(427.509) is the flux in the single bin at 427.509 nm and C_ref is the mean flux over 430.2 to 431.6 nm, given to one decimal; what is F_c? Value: 2.1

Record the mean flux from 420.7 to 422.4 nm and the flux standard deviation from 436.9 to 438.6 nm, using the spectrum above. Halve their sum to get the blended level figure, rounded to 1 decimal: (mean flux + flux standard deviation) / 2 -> 5.2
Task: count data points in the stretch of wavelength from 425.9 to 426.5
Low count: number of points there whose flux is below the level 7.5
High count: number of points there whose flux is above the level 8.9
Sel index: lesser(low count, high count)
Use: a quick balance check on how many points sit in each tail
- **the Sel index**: 0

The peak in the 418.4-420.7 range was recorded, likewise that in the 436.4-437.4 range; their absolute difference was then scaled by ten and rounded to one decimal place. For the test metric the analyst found 1.0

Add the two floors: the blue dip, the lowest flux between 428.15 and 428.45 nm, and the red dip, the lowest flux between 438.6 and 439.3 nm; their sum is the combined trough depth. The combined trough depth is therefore 13.8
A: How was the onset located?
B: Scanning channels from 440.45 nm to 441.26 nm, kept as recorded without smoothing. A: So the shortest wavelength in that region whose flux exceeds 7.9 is 440.702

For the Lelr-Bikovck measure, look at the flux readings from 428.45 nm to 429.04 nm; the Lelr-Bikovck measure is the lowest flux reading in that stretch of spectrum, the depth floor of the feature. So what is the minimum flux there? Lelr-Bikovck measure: 6.47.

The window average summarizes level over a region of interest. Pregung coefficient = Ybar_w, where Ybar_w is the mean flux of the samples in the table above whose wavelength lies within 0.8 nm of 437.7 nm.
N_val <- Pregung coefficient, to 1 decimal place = 8.3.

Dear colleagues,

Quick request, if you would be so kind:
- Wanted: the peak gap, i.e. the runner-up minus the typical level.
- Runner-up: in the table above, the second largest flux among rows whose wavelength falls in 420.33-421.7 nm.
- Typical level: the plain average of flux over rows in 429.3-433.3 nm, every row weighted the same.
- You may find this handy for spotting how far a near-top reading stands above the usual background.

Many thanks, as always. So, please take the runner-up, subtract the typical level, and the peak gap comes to 2.4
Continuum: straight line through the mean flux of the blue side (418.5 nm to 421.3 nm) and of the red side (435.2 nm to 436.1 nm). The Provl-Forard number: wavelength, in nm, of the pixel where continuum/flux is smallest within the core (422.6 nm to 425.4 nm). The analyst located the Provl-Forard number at 424.468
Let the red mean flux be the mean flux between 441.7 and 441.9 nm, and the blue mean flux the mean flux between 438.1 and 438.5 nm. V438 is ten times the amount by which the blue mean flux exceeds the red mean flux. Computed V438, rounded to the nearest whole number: -36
